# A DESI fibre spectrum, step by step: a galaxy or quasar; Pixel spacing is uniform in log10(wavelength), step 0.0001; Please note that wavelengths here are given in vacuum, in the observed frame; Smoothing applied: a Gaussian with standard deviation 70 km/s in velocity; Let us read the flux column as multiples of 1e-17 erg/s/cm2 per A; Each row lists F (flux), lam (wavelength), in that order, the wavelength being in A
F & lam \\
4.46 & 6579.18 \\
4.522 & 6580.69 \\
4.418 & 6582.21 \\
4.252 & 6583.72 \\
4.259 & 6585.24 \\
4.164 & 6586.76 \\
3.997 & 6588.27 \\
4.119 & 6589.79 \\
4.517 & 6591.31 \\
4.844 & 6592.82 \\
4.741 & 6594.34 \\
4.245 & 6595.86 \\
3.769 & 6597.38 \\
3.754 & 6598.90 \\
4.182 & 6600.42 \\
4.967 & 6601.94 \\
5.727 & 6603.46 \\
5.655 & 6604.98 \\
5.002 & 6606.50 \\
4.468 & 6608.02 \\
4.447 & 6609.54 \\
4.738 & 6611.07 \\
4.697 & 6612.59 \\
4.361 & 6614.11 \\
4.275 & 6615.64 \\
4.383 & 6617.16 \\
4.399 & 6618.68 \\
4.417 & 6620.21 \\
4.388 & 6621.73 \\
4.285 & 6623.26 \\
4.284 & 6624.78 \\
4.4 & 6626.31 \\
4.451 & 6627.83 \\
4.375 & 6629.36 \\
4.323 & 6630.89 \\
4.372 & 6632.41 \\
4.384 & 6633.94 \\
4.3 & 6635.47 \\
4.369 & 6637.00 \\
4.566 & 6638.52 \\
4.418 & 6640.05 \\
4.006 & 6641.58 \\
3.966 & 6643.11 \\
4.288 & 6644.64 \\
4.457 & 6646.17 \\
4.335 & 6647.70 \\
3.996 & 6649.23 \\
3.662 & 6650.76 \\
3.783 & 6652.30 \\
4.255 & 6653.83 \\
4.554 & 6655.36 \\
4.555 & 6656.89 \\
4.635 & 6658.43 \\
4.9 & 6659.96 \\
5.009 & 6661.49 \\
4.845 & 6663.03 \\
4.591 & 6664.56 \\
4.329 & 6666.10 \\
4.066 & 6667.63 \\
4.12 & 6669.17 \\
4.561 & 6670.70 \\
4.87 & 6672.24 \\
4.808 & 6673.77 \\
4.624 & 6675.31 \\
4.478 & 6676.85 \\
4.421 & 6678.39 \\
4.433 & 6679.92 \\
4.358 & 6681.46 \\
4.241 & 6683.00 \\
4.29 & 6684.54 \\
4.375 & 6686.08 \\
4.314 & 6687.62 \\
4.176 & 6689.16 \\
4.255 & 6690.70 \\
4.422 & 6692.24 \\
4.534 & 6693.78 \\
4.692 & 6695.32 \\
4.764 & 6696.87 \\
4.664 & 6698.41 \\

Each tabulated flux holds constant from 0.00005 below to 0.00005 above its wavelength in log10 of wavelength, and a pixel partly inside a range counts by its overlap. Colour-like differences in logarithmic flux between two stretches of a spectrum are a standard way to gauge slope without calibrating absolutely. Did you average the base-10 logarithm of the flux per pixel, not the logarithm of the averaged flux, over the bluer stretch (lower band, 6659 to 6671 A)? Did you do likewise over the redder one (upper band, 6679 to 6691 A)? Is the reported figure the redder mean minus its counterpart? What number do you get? -0.023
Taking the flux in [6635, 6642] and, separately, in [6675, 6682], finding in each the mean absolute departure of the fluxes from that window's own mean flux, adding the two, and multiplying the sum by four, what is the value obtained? 0.85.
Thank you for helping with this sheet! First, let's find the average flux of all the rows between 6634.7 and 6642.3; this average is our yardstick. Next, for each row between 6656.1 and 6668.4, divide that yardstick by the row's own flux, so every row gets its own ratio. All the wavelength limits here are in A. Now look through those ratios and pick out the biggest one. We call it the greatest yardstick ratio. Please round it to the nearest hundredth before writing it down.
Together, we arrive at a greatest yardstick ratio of 1.07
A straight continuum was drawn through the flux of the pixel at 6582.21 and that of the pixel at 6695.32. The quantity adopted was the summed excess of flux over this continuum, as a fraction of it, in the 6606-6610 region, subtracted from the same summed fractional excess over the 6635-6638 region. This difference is -0.20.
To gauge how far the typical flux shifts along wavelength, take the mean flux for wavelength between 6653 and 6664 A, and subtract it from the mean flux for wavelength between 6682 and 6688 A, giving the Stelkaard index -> -0.37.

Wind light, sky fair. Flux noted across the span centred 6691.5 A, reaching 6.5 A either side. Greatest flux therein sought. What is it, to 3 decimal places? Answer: 4.764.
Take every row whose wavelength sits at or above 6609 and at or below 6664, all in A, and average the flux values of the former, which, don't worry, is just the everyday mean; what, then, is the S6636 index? 4.39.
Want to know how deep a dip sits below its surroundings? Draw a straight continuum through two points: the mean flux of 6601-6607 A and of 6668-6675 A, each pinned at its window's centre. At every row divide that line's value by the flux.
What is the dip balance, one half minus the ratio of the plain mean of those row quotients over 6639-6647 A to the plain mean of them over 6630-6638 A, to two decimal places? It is -0.51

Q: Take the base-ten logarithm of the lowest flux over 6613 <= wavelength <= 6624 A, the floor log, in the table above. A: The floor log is 0.631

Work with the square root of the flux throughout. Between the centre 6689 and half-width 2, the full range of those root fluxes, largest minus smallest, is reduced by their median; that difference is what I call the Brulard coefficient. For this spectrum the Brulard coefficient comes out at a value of -2.03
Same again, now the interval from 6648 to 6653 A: -1.86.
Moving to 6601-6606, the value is -2.21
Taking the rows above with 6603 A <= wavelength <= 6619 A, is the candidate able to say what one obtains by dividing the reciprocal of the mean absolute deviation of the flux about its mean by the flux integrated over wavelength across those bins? 0.03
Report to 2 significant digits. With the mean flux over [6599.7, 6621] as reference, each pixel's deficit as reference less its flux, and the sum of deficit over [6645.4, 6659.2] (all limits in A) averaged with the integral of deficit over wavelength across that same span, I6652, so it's 5.1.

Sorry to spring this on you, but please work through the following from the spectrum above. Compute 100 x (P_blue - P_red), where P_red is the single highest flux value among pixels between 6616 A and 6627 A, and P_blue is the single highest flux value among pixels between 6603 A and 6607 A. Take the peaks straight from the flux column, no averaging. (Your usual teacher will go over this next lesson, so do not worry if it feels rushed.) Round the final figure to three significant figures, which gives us 131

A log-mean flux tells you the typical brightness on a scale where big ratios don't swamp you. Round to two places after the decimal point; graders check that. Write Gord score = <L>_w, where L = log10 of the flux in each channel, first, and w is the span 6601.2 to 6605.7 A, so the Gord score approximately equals 0.74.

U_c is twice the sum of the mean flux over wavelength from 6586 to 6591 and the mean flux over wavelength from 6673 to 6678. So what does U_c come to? 17.5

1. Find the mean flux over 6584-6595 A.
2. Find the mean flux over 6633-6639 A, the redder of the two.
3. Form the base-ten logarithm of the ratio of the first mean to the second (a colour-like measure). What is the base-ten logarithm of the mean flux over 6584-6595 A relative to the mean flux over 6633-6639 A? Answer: -0.003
